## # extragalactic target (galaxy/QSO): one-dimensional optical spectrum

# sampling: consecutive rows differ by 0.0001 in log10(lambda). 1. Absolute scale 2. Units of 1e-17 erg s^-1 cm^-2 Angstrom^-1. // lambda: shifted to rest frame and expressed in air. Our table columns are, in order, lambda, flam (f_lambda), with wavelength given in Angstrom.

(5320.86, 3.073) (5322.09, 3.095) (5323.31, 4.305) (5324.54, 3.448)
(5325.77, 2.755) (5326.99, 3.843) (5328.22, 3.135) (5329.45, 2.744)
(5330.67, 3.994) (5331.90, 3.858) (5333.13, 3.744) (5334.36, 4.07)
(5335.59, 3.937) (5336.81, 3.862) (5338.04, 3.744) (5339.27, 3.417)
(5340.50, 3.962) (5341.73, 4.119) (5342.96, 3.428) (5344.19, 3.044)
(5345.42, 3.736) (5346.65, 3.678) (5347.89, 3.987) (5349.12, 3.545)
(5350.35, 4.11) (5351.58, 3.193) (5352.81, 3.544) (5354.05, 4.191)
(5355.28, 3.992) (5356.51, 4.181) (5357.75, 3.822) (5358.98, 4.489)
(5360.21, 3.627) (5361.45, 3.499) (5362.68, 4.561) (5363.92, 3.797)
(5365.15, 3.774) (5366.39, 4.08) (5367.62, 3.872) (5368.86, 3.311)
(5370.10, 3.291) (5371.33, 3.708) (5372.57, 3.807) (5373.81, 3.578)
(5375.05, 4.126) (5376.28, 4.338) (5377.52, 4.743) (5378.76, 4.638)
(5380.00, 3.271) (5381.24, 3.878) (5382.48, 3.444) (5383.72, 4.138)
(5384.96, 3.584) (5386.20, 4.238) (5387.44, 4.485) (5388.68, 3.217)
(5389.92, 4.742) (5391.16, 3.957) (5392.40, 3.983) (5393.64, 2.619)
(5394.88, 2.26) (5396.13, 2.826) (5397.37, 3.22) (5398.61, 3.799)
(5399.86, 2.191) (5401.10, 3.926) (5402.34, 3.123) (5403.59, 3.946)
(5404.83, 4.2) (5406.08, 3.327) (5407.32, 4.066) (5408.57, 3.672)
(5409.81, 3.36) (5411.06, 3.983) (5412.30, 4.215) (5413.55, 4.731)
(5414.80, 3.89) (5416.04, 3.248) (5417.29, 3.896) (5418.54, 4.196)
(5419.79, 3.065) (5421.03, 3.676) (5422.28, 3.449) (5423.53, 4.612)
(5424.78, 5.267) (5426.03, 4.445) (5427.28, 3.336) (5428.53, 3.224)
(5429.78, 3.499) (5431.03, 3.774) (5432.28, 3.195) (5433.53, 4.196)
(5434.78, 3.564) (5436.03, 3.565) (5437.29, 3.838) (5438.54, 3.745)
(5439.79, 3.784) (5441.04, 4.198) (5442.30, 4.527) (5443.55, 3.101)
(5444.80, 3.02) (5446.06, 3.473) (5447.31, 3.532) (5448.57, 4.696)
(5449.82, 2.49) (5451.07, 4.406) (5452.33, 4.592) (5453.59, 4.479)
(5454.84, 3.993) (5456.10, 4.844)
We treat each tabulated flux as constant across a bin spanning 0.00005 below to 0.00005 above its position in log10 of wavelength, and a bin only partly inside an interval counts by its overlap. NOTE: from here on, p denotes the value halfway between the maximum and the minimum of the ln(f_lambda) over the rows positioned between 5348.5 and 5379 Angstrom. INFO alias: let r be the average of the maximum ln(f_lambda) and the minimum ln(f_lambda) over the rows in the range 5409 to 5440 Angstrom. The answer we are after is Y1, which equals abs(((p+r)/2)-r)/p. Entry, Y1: 0.01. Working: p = 1.36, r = 1.39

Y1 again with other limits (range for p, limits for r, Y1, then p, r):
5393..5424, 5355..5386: 0.09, 1.17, 1.37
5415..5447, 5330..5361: 0.03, 1.38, 1.31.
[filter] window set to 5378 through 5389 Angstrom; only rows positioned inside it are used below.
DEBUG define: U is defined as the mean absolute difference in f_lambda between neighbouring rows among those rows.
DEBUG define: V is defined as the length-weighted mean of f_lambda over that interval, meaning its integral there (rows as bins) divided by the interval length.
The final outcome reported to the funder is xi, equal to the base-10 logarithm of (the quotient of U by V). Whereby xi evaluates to -0.73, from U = 0.73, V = 3.90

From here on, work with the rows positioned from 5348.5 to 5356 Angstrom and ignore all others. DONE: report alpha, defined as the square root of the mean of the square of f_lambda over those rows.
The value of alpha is 3.78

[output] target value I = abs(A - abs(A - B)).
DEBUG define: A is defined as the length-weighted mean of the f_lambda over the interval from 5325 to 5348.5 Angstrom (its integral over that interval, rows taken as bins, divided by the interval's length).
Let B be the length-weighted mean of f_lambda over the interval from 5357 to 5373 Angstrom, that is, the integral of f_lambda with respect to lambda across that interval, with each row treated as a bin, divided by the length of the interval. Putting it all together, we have 3.44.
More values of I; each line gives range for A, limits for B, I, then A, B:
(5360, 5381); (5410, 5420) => 3.86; 3.89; 3.9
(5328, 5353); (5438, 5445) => 3.57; 3.67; 3.8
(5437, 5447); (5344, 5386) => 3.55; 3.70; 3.9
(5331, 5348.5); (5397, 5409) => 3.55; 3.76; 3.6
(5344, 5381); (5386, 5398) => 3.53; 3.86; 3.5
